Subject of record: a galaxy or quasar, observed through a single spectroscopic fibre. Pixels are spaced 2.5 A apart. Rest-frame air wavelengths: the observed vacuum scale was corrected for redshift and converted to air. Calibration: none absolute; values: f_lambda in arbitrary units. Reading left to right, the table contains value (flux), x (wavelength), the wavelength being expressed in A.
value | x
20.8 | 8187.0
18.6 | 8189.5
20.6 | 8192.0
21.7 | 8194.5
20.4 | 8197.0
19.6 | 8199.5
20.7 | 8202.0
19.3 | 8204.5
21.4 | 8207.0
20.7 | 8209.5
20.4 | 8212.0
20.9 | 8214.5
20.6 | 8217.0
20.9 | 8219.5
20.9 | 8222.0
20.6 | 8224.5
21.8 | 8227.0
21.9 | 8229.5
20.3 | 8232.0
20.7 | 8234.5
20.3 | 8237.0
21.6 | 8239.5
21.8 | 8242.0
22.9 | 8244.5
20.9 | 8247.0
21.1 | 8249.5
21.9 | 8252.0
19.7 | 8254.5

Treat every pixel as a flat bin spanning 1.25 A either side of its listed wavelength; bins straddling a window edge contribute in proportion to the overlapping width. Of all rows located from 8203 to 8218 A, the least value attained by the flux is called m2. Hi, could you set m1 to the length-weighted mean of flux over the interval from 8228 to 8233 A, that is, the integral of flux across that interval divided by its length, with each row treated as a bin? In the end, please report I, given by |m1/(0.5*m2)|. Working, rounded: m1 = 21.2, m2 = 19.3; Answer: 2.19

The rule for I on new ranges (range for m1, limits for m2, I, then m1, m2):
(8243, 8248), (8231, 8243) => 2.16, 21.9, 20.3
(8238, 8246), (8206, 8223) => 2.16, 22.0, 20.4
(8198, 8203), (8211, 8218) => 1.97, 20.1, 20.4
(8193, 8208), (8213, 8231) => 1.99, 20.5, 20.6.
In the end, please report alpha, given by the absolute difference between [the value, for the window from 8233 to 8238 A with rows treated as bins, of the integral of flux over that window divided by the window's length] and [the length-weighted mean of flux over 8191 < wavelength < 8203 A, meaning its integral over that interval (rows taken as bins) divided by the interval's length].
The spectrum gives 0.1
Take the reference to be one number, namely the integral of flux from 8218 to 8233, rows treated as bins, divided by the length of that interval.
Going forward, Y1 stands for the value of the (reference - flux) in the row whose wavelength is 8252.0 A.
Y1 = -0.8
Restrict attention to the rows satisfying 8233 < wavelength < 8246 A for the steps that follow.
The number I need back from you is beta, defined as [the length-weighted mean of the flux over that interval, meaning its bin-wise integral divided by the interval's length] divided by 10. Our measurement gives 2.143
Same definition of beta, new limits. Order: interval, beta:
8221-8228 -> 2.108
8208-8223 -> 2.074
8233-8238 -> 2.050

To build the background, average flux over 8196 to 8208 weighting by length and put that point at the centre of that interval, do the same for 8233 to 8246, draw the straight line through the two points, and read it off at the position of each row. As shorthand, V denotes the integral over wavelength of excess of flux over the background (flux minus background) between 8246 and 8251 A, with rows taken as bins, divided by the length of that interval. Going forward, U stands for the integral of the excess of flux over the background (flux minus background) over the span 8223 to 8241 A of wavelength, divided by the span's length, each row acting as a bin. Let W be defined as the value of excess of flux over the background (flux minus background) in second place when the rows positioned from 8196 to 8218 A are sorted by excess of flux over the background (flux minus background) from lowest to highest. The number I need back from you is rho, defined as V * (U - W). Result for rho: -0.28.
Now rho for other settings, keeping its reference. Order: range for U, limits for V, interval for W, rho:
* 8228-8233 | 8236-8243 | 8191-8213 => -0.11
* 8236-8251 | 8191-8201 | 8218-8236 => 0.24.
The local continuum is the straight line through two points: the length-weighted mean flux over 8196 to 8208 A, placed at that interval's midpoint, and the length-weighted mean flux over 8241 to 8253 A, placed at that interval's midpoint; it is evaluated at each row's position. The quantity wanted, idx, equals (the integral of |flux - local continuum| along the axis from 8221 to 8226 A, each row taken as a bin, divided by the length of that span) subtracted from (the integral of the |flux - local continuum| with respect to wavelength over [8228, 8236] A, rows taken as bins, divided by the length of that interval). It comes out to 0.5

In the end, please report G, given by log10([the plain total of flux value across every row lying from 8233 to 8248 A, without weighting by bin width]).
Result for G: 2.11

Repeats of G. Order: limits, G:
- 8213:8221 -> 1.80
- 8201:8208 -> 1.79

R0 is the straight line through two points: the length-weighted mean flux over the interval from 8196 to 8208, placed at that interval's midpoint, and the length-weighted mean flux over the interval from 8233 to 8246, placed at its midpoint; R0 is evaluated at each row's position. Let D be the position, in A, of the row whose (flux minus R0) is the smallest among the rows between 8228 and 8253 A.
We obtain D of 8237.0 A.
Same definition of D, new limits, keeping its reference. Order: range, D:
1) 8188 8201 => 8189.5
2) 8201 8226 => 8204.5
